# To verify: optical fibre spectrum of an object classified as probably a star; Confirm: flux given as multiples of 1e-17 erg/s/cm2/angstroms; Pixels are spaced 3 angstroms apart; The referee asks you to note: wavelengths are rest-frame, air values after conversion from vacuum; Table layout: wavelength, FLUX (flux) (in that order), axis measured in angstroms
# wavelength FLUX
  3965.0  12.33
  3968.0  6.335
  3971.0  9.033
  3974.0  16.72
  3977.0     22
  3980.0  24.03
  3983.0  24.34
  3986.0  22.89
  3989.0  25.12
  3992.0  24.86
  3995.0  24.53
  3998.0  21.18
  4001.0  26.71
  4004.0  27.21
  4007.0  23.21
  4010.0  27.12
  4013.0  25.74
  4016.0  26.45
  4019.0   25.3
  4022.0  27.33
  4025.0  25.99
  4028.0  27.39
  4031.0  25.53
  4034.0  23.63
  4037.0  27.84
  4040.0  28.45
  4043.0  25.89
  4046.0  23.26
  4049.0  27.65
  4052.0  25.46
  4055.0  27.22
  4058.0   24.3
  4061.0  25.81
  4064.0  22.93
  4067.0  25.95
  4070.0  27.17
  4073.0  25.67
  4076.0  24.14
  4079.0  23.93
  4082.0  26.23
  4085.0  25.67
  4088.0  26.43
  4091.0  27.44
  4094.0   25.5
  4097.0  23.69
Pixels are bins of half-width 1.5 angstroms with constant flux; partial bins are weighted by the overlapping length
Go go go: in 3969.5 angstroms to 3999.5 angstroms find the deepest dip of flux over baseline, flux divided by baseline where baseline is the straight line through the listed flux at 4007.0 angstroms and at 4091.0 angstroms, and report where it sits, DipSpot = 3971.0 angstroms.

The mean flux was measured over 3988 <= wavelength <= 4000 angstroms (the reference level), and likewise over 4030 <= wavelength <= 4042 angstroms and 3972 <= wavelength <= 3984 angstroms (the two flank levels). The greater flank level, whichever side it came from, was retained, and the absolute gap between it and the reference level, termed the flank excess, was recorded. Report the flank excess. 2.4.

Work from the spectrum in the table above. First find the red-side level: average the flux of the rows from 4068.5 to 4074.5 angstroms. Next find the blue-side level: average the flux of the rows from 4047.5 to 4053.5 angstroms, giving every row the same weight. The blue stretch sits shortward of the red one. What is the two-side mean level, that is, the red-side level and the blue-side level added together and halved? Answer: 26.5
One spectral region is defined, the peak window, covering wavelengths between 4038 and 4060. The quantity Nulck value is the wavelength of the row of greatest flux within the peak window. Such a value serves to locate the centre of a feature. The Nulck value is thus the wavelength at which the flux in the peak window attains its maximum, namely 4040.0 angstroms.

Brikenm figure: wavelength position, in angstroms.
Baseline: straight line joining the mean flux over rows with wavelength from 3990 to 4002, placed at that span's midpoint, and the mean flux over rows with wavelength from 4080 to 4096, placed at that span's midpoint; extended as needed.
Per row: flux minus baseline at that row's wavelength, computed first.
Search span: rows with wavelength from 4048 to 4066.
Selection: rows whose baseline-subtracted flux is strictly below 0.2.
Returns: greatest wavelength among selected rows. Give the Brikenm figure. 4064.0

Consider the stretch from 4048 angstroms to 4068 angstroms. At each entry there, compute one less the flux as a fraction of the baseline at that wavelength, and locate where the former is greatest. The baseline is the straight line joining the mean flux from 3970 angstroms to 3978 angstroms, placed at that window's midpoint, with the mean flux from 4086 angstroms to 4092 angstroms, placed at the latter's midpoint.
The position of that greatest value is 4064.0 angstroms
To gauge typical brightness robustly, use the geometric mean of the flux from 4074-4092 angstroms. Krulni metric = 25.6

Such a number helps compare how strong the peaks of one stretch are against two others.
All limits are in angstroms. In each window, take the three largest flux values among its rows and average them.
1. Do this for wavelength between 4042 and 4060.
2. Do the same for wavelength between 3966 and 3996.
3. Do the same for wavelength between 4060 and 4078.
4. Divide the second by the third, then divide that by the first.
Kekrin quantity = 0.0351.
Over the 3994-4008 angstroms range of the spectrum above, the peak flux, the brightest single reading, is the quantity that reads 27.21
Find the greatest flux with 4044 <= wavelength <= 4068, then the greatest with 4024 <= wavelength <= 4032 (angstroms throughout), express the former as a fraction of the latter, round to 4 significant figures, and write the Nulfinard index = 1.009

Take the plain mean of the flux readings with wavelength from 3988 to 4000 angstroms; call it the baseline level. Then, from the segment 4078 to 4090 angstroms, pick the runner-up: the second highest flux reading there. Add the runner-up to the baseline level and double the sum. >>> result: 100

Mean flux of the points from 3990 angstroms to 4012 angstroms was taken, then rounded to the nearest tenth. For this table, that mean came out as 25.0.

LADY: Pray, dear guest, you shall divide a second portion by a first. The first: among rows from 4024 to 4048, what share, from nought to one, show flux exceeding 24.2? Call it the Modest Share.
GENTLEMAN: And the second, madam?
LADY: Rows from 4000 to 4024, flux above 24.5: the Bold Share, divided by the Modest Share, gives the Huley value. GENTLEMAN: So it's 1.2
